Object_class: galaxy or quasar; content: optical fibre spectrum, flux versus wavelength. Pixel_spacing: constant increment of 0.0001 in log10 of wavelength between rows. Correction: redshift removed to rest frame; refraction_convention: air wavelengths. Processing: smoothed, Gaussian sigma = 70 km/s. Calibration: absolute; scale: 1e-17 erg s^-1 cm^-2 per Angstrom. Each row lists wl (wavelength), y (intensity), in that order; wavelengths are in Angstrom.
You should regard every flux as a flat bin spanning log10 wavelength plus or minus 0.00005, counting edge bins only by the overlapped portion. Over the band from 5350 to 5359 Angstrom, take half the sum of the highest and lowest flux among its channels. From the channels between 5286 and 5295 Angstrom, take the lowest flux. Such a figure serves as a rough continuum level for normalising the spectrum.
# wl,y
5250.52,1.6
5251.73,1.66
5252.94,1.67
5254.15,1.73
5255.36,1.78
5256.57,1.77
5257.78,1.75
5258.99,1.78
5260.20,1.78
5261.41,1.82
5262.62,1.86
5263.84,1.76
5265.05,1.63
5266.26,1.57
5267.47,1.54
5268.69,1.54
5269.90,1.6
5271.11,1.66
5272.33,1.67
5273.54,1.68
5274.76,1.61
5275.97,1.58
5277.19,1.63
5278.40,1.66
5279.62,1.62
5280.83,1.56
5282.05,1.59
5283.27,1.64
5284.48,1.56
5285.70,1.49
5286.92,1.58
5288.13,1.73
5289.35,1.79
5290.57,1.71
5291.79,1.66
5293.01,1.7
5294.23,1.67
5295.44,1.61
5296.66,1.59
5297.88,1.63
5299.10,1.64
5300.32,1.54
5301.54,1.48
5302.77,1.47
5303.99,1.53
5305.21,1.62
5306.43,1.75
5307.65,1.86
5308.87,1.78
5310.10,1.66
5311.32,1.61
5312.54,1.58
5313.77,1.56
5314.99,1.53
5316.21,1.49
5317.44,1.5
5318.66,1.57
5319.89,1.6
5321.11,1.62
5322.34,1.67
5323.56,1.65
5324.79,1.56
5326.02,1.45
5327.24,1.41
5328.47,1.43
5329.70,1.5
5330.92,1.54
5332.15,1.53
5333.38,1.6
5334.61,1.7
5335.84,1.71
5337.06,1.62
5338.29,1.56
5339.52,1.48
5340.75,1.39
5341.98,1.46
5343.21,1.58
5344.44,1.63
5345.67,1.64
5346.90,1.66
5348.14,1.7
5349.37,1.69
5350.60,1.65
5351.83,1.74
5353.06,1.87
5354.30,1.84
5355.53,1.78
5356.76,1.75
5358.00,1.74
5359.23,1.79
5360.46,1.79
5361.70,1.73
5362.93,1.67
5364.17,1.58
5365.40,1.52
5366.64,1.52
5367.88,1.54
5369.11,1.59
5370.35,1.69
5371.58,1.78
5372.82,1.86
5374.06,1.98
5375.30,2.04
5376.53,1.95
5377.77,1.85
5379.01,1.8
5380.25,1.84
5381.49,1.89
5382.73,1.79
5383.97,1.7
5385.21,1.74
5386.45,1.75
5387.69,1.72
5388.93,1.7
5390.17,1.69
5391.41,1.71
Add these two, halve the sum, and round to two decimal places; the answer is 1.67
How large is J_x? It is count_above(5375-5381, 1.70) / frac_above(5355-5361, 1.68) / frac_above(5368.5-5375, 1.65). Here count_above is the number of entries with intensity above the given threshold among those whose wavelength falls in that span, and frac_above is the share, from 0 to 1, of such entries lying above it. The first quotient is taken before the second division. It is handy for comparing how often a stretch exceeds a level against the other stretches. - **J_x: 6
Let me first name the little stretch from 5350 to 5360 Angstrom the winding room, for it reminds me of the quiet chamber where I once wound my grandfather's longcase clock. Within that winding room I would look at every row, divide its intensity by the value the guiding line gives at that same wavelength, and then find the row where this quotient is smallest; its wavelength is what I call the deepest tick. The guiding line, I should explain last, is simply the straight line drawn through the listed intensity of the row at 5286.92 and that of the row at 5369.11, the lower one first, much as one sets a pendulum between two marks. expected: 5350.60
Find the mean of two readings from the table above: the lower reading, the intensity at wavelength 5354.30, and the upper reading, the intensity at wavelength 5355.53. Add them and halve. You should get 1.81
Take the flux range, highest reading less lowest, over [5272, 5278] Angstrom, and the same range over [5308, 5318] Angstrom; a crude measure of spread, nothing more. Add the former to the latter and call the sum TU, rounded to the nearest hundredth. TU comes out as 0.39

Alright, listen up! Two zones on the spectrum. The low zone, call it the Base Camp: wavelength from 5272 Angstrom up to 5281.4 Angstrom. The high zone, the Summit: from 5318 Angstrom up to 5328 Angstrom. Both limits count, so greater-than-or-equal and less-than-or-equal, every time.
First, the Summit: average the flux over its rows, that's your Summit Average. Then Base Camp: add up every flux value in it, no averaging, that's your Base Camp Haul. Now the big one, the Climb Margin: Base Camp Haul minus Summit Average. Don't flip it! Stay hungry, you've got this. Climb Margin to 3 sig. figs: 11.4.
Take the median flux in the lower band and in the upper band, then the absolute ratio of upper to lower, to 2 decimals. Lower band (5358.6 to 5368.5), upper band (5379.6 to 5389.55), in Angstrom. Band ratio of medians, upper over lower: 1.07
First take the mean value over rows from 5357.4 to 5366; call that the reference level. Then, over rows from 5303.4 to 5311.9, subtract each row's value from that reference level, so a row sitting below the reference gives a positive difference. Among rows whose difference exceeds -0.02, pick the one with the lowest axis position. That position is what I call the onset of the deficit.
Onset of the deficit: 5303.99 Angstrom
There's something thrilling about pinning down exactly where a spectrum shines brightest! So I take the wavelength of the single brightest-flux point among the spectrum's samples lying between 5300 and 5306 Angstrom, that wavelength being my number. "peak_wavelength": 5305.21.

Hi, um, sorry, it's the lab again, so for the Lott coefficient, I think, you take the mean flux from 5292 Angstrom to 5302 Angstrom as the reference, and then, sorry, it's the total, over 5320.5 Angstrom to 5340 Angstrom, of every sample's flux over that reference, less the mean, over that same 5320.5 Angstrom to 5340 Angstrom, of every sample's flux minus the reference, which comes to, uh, 15.6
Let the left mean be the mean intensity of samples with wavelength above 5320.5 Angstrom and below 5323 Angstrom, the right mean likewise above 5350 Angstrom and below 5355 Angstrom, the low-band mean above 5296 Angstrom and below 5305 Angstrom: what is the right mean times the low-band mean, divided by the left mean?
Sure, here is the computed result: 1.68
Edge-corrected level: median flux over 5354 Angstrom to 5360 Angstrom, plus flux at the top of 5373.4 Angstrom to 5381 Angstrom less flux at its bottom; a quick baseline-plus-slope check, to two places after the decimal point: 1.64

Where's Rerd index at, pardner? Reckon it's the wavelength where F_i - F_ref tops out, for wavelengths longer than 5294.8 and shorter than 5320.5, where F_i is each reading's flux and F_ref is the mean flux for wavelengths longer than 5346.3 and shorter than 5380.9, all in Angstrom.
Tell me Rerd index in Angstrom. 5307.65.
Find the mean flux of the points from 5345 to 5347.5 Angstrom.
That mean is 1.65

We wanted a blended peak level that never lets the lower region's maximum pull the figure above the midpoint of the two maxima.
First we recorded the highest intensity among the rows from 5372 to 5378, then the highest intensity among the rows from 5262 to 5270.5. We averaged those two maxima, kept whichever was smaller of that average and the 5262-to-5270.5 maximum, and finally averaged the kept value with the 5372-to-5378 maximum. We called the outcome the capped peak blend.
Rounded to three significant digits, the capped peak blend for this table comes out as 1.95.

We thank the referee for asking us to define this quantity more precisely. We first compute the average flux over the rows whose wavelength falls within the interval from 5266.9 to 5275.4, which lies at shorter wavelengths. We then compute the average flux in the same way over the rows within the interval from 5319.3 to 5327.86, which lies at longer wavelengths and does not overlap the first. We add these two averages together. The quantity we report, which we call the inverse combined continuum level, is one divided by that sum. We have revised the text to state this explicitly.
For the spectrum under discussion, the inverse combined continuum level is 0.314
